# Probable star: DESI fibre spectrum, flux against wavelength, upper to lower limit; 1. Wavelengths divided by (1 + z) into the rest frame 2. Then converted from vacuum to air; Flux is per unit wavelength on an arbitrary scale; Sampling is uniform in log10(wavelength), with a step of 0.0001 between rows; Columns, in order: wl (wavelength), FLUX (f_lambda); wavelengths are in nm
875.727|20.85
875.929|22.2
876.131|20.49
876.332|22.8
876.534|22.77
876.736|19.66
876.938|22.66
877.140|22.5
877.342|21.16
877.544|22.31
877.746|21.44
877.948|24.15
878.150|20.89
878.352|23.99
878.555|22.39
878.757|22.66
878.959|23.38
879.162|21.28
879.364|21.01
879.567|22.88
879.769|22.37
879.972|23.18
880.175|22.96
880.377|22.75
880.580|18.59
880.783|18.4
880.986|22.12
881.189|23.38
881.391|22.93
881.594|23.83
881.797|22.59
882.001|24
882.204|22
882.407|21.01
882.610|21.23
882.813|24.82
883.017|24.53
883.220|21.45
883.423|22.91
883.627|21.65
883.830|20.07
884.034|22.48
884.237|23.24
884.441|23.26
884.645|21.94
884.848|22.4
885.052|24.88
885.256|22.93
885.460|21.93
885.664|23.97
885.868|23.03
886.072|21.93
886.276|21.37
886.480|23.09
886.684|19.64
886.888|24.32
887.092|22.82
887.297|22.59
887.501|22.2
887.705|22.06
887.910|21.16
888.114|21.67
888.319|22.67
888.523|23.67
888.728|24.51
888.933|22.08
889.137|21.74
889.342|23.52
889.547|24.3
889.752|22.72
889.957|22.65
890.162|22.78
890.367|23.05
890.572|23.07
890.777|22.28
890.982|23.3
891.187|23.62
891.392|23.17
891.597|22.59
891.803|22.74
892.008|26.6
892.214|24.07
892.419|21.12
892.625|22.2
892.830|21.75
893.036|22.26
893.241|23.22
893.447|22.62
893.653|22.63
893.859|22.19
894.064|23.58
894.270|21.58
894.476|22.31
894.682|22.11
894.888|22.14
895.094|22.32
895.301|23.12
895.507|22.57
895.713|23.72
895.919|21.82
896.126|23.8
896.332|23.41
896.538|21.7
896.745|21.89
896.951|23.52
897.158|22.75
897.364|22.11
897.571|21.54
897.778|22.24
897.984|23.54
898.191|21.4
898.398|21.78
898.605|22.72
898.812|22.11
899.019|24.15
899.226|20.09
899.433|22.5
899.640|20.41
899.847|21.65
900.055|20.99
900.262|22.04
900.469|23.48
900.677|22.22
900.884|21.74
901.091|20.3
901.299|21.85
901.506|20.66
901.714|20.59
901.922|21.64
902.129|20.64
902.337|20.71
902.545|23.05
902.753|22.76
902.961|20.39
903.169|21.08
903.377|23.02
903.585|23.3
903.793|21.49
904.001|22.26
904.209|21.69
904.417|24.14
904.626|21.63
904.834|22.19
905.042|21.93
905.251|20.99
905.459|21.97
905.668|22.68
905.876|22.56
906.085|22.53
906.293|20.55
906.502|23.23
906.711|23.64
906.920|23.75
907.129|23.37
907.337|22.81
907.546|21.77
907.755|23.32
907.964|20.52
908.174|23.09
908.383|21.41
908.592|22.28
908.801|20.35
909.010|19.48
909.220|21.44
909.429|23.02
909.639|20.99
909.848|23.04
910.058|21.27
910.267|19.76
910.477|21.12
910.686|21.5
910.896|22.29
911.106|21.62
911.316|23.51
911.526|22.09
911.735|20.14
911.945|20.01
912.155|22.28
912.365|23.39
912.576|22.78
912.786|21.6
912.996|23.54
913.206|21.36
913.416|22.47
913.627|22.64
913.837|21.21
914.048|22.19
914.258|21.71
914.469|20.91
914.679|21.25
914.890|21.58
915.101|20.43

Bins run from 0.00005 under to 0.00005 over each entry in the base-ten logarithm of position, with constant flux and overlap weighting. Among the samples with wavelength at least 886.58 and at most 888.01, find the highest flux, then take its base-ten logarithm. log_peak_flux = 1.39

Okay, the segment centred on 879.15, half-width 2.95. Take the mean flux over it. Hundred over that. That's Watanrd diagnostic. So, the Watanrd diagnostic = 4.50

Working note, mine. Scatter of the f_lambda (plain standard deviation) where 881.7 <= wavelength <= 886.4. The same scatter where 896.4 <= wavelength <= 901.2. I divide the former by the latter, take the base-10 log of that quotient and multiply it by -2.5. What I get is -0.21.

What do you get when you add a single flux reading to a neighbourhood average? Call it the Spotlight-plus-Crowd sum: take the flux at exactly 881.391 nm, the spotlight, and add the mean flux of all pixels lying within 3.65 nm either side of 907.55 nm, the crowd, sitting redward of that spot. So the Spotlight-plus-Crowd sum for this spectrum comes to 44.9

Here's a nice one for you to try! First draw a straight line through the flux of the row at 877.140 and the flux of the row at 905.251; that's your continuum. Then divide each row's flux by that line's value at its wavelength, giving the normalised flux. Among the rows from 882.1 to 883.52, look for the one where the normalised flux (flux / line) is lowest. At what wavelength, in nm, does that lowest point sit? 882.407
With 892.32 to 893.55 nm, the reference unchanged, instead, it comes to 892.419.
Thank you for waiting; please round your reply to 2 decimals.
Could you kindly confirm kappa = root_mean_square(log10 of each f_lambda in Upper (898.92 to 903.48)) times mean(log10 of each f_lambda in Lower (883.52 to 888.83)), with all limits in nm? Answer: 1.80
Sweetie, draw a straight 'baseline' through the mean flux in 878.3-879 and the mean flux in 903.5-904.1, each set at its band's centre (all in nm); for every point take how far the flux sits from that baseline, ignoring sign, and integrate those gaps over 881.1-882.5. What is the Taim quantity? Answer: 1.1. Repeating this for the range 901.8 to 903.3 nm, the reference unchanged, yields 1.8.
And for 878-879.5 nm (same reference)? 1.7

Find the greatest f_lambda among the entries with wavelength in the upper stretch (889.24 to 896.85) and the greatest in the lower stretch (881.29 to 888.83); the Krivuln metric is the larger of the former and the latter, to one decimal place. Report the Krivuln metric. 26.6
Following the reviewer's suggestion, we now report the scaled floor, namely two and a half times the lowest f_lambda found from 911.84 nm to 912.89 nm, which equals 50.0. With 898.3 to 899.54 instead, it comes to 50.2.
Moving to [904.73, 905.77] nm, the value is 52.5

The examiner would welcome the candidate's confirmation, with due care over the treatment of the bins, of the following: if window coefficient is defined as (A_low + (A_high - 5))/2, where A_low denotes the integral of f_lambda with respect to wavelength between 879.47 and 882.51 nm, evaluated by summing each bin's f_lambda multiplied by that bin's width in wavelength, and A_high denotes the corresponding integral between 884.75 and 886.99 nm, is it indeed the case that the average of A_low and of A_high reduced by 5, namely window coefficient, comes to 57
